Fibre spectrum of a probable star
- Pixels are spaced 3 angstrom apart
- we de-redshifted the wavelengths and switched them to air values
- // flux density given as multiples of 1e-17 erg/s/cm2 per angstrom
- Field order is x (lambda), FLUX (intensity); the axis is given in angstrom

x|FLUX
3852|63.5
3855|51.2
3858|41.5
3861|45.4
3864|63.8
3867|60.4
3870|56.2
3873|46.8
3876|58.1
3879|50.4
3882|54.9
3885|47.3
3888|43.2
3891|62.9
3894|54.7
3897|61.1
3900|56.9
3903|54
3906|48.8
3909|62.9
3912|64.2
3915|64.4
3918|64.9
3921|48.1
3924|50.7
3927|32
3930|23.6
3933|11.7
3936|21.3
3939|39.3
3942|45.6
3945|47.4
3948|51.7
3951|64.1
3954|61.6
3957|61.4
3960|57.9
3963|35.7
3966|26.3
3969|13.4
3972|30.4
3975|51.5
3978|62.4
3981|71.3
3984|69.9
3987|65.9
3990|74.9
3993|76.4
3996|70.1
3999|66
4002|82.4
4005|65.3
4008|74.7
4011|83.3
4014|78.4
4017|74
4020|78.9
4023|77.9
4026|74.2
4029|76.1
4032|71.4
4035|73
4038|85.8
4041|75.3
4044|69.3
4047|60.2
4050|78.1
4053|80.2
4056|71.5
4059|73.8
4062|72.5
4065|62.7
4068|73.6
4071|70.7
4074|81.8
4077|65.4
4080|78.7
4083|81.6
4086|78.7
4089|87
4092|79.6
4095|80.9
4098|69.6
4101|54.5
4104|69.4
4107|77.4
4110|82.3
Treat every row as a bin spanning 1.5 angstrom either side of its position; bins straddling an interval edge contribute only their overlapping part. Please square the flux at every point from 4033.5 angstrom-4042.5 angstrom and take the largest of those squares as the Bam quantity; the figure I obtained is 7362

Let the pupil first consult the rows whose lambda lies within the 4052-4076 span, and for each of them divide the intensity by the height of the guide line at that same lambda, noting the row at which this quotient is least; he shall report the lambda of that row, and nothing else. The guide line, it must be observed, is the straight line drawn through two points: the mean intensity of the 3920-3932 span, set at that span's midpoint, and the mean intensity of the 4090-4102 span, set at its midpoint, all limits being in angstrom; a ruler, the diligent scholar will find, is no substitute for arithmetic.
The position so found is 4065 angstrom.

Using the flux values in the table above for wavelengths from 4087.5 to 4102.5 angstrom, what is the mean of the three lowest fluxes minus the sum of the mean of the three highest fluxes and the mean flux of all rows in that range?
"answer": -88.9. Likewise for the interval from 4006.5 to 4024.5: -82.5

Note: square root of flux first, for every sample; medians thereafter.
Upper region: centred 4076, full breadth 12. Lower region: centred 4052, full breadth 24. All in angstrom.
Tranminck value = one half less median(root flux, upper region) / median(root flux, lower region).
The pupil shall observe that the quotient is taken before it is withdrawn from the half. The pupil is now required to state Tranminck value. -0.51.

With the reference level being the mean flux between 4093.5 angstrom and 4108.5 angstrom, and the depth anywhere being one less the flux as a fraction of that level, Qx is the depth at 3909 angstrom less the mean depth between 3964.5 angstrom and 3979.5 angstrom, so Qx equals -0.37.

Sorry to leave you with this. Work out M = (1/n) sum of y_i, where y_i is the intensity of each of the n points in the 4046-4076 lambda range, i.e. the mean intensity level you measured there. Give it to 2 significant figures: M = 73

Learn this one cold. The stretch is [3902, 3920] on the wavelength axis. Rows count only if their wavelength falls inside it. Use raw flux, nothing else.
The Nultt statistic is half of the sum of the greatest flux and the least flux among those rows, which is 57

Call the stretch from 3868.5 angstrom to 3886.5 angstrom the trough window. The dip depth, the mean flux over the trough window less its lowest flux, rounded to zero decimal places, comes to 5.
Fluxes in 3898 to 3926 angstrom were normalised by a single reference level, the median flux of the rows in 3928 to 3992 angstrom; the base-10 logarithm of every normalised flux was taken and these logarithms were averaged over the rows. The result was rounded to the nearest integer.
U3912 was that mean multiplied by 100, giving 4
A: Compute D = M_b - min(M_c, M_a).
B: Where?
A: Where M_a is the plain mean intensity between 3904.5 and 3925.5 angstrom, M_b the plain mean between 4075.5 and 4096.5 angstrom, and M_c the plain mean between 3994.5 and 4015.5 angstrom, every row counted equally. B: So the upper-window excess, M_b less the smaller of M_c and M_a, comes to 21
